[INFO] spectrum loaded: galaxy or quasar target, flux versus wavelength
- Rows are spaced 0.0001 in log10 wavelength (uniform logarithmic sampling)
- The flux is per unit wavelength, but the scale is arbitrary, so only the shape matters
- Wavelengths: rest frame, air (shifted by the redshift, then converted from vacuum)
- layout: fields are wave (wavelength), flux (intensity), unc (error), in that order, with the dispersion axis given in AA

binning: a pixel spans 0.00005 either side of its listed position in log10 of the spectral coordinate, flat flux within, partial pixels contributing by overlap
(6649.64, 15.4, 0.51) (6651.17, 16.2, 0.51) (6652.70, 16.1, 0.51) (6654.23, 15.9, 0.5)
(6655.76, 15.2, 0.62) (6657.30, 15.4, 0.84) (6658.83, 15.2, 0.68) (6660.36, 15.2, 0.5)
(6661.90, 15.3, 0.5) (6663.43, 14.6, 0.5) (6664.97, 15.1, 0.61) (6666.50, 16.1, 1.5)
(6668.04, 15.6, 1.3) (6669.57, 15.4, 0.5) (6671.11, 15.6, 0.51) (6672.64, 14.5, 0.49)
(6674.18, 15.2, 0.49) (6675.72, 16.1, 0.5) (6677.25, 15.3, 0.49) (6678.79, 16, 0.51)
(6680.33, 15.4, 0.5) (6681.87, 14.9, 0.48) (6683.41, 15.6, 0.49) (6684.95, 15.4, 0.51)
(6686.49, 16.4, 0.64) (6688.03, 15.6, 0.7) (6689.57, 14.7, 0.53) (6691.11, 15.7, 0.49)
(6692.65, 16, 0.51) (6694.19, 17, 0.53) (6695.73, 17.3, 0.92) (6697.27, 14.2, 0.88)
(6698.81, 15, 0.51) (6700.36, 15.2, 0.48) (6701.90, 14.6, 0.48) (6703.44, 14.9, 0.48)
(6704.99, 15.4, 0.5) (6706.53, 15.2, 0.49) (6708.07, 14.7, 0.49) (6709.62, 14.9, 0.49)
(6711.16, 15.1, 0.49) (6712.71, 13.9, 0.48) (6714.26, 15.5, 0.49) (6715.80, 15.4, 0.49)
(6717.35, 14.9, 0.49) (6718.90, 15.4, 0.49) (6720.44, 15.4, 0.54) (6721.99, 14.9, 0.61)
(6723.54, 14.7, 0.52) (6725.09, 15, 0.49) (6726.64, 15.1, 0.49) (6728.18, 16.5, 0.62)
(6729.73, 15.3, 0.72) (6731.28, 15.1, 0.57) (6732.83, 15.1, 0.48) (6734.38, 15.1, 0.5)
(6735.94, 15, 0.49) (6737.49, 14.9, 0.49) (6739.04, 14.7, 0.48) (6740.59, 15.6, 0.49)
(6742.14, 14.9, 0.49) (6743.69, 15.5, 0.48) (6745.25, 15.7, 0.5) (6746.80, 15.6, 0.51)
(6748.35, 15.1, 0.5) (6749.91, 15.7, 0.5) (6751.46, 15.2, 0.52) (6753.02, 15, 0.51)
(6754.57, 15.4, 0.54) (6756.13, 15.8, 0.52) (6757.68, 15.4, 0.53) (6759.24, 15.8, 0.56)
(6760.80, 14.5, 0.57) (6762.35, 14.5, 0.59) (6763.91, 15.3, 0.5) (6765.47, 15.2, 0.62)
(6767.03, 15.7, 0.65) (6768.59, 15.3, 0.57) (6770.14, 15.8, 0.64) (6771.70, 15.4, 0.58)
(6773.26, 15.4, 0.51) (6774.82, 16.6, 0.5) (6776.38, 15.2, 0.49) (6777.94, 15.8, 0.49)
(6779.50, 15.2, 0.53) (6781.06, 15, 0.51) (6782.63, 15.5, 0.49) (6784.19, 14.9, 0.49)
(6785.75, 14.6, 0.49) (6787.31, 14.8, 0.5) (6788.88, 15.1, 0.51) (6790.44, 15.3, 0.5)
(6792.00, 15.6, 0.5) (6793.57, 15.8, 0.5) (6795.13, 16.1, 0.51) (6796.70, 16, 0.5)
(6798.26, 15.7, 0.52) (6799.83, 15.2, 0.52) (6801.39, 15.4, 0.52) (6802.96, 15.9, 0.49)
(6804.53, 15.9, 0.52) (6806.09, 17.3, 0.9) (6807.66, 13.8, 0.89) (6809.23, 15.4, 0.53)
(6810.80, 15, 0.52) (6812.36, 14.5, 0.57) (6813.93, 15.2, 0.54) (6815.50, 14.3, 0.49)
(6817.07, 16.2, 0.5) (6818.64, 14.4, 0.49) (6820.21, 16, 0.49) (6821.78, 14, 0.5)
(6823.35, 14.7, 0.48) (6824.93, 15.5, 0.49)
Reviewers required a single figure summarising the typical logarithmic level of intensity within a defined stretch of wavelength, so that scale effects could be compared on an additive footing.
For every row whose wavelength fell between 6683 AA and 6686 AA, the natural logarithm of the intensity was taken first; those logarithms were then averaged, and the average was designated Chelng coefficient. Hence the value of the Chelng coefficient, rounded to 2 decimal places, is 2.74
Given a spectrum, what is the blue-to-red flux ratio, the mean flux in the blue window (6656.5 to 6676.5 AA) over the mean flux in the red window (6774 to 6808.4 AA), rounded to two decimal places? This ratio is 0.99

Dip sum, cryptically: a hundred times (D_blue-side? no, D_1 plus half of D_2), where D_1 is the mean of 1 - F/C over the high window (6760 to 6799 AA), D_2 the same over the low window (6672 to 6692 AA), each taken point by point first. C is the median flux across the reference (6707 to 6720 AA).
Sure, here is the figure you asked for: -4.0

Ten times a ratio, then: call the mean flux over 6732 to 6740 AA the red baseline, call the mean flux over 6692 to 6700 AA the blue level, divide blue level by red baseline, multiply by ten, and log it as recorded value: 10.6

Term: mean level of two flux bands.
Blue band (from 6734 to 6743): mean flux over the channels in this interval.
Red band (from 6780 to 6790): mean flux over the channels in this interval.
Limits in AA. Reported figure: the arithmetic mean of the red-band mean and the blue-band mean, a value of 15.0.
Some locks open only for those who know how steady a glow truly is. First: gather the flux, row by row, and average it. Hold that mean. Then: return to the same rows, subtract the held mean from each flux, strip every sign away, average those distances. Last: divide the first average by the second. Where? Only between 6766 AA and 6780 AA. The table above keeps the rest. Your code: 46.8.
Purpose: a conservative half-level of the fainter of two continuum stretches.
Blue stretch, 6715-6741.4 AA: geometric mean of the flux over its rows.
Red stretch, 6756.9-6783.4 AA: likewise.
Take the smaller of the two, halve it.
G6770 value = 7.59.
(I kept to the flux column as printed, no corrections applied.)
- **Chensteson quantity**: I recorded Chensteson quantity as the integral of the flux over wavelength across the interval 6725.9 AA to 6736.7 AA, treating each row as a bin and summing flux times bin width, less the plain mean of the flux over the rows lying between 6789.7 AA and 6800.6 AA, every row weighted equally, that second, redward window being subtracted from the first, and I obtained 150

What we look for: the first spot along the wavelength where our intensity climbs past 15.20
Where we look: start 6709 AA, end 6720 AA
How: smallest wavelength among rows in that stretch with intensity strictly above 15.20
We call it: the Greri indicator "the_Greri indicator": 6714.26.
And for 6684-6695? 6684.95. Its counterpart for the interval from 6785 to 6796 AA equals 6790.44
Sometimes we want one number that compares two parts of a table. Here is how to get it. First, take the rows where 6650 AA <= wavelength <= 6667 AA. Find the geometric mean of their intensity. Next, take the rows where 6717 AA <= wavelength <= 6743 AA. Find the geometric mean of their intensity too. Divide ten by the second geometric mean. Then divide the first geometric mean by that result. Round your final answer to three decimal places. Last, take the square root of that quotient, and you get 4.841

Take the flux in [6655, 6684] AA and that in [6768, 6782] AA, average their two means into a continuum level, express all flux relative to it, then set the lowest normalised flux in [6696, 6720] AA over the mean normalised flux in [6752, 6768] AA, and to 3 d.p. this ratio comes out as 0.911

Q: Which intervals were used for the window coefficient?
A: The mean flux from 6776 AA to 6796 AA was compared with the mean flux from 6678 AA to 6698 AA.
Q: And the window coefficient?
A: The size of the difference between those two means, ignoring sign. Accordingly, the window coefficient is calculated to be 0.41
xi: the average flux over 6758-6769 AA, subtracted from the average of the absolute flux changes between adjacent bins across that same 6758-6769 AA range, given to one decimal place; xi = -14.7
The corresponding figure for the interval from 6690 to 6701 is -14.8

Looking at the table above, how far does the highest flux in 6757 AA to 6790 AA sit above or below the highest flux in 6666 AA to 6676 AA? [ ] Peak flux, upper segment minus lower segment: 0.5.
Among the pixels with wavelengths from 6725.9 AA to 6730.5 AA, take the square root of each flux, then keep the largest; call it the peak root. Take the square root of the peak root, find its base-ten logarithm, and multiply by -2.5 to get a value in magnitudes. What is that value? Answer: -0.761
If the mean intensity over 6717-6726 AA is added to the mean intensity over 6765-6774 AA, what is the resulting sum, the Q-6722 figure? 30.5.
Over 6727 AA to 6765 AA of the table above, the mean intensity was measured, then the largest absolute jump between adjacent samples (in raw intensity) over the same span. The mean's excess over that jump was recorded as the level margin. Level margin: 14.0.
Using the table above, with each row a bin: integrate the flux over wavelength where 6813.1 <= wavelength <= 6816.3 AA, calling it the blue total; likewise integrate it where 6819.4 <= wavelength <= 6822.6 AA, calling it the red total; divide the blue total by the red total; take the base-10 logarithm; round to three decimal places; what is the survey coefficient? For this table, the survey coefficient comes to -0.008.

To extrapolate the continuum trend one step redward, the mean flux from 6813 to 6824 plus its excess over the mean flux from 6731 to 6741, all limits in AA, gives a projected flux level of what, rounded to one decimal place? 14.9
